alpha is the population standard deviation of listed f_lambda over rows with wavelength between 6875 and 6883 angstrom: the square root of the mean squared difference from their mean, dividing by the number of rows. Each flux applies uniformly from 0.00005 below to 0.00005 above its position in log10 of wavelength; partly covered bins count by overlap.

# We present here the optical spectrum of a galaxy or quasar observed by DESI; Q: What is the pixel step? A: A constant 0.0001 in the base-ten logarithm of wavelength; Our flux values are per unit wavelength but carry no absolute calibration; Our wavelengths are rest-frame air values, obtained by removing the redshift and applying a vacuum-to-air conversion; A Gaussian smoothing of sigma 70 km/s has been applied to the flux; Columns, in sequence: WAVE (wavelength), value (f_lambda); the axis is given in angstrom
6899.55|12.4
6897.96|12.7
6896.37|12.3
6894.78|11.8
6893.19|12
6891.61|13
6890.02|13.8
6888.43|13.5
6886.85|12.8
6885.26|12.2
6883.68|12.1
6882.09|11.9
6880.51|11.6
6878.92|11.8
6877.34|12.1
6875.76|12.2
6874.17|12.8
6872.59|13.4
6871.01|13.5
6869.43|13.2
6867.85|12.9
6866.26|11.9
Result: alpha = 0.2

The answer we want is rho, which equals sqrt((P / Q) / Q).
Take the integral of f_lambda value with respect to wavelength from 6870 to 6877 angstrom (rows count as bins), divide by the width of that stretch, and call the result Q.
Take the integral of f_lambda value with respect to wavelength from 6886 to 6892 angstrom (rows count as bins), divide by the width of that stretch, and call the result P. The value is 0.282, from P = 13.3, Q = 12.9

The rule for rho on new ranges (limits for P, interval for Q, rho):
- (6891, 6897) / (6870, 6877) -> 0.271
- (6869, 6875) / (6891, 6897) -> 0.297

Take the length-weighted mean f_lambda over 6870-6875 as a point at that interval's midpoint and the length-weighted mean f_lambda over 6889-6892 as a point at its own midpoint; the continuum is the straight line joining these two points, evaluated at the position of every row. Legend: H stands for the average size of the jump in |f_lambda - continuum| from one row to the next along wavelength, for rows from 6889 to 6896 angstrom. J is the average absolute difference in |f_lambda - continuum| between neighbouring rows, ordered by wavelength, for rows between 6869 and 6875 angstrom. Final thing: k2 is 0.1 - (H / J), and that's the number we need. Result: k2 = -1.8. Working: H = 0.43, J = 0.22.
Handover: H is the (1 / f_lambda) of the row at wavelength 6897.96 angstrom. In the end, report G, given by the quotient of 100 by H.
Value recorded 1270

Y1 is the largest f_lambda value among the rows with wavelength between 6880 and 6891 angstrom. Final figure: 13.8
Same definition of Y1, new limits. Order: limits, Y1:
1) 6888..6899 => 13.8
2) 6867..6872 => 13.5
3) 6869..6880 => 13.5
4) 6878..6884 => 12.1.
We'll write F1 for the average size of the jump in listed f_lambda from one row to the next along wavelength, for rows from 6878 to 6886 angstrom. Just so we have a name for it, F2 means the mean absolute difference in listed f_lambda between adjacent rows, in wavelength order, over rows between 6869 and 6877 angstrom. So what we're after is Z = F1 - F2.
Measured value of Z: -0.20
